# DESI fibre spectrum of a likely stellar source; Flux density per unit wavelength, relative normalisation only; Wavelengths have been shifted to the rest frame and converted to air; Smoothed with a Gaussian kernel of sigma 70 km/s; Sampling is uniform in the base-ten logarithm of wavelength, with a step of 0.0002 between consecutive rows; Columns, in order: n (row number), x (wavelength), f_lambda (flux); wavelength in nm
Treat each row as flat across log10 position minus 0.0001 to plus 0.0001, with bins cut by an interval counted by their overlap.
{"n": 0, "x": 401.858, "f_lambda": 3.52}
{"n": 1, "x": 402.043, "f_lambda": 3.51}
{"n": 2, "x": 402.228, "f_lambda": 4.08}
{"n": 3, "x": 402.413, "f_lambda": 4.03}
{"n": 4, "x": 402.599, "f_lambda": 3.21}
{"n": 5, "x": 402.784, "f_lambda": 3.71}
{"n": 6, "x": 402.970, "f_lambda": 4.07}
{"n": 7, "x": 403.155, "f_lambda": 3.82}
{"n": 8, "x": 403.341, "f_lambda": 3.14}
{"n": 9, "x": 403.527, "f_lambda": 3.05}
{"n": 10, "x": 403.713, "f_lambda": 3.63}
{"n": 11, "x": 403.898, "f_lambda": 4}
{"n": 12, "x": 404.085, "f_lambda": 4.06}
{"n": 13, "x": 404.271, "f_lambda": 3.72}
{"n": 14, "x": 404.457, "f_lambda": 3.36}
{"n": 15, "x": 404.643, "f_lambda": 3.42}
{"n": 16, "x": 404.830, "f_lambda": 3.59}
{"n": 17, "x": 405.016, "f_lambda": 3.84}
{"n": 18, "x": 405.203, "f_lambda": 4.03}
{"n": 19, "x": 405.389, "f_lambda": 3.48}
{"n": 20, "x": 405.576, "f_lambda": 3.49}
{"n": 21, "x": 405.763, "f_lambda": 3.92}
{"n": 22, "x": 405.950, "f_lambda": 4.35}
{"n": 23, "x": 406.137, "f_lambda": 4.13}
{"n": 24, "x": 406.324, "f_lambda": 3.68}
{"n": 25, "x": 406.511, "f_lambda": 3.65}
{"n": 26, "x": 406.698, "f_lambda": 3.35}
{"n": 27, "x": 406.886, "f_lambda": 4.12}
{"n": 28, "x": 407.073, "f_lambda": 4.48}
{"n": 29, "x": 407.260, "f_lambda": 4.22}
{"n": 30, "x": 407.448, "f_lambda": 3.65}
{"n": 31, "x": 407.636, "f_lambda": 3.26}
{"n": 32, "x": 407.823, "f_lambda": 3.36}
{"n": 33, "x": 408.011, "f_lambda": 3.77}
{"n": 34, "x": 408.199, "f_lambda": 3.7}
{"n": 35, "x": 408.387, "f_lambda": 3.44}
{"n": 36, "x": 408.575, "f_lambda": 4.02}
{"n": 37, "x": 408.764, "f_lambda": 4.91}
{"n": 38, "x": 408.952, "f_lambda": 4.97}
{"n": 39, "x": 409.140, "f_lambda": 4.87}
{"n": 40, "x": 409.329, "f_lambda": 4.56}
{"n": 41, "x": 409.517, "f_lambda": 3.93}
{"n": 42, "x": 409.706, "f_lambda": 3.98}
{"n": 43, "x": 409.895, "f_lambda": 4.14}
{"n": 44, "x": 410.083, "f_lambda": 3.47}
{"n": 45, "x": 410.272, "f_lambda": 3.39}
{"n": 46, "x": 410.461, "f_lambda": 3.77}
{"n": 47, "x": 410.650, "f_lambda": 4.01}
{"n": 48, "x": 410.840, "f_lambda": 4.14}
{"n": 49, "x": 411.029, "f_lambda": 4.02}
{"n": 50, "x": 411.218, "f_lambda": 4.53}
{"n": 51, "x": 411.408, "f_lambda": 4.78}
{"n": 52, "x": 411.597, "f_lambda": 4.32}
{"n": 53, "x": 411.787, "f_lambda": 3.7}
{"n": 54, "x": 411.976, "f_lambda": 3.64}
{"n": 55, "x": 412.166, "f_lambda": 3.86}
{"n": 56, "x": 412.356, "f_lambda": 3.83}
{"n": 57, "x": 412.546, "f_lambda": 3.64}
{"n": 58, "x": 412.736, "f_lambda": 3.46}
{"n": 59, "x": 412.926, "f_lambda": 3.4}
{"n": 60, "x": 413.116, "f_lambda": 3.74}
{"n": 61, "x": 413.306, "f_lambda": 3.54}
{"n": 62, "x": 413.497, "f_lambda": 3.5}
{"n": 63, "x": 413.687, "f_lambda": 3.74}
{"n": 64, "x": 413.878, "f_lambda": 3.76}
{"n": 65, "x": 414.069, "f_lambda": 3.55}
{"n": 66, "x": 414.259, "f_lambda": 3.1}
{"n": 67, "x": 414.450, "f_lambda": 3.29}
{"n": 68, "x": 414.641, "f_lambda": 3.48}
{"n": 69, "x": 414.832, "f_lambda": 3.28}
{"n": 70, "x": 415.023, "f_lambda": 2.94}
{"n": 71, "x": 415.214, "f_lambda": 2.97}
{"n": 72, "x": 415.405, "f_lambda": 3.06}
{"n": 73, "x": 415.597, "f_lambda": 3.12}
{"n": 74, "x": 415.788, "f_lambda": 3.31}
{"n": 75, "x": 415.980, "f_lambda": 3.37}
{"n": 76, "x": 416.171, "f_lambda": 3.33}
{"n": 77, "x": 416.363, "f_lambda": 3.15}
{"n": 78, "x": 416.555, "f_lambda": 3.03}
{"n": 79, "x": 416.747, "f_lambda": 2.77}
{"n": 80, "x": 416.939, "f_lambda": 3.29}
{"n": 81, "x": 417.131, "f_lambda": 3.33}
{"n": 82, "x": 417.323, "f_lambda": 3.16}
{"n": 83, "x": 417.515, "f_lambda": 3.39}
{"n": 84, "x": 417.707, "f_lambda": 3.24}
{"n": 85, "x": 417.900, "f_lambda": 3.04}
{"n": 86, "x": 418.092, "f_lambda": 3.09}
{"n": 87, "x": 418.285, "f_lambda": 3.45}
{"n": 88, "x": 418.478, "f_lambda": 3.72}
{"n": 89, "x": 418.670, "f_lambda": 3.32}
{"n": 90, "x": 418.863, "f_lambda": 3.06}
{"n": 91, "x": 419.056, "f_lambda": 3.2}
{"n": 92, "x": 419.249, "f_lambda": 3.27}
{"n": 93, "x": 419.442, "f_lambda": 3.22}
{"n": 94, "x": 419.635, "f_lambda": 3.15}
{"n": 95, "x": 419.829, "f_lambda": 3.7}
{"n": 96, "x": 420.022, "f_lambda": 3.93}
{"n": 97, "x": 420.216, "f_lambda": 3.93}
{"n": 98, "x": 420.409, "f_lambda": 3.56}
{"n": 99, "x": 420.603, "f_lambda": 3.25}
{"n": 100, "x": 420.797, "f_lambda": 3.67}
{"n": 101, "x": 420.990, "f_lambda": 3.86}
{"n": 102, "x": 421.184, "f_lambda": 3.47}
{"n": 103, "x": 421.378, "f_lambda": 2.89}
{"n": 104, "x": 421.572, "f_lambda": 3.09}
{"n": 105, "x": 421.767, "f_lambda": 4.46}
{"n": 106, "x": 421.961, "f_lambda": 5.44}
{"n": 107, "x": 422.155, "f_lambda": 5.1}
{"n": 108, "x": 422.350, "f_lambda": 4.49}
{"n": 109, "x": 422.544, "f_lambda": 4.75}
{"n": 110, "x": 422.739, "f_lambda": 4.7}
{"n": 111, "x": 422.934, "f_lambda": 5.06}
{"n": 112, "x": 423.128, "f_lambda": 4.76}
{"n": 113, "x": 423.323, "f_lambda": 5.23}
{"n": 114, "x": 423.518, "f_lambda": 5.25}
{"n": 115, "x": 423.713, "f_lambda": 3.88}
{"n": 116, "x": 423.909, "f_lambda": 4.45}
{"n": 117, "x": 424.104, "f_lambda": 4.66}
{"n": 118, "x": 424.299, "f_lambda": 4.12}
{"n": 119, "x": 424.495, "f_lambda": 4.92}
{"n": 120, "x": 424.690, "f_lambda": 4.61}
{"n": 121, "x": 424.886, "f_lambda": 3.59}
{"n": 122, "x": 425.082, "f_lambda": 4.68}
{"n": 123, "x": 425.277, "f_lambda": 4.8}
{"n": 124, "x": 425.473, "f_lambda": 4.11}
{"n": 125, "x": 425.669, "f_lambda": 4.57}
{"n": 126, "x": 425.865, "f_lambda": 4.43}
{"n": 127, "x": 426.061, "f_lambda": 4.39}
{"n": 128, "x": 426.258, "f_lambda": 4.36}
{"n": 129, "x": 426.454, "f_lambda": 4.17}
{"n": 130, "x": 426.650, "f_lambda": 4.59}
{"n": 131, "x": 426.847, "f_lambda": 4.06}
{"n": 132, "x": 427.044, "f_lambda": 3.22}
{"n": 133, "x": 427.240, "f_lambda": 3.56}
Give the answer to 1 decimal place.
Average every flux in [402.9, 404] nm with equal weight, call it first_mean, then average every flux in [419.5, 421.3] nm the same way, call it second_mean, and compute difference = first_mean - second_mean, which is 0.0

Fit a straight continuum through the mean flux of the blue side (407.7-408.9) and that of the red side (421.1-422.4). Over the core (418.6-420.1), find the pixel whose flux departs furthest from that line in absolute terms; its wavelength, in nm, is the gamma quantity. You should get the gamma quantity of 418.863 nm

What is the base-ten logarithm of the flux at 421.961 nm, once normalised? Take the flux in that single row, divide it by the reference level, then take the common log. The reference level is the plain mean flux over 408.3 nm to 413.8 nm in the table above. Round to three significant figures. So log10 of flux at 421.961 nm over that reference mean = 0.136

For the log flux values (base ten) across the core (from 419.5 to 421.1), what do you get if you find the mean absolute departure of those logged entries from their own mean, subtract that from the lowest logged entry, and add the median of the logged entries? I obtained 1.04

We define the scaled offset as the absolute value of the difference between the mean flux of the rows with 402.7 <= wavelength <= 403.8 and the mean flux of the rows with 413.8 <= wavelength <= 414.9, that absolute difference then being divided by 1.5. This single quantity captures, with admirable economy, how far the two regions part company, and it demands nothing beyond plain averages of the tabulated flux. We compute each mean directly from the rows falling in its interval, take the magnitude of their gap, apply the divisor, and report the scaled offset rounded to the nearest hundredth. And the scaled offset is 0.11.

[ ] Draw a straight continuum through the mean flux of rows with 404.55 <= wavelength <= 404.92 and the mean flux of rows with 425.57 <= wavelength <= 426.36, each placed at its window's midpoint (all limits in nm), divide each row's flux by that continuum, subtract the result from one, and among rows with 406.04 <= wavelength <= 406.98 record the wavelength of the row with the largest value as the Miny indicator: 406.698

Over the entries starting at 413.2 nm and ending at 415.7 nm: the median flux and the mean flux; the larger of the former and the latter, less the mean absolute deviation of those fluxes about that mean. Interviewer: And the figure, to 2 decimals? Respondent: 3.09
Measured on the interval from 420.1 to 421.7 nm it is 3.22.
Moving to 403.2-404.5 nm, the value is 3.30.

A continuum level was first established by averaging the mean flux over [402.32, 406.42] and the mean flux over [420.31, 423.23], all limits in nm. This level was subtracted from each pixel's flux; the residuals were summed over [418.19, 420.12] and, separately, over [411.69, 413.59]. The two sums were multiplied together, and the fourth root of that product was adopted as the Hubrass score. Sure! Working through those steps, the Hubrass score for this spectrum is 2.03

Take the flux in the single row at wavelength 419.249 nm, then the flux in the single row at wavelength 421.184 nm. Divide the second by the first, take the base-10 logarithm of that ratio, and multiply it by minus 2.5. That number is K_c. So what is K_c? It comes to -0.1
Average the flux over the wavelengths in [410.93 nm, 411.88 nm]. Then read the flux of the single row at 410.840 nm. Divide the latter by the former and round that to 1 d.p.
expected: 1.0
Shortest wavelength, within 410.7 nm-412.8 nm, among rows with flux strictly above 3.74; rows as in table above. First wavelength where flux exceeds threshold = 410.840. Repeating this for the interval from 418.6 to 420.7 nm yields 420.022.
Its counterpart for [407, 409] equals 407.073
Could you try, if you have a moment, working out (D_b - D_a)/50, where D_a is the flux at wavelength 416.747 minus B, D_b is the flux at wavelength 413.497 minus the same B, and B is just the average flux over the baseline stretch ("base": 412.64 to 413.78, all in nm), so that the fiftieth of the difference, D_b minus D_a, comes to 0.01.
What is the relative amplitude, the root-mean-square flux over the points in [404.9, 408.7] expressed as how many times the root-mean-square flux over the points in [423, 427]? 0.85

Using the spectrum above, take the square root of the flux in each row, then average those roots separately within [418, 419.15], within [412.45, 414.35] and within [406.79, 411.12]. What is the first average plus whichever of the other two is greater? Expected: 3.82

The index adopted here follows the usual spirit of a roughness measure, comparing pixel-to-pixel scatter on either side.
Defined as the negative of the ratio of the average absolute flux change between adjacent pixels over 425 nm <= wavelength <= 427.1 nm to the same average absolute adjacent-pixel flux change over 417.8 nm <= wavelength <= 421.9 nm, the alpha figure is -1.1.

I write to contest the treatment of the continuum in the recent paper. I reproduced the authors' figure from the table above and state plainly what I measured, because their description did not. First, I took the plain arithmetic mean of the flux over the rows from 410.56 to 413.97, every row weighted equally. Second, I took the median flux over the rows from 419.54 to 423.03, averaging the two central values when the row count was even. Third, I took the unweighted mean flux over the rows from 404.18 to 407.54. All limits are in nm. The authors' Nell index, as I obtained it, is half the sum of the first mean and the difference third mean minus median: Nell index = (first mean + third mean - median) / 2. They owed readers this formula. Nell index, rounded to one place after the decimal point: 1.9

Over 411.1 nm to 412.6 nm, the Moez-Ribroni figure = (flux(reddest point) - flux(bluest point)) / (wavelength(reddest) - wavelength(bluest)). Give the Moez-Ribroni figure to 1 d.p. -0.7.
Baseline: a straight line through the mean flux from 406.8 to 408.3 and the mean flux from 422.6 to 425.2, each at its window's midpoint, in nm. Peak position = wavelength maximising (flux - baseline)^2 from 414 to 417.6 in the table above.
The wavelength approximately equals 416.747 nm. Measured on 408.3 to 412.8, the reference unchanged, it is 408.952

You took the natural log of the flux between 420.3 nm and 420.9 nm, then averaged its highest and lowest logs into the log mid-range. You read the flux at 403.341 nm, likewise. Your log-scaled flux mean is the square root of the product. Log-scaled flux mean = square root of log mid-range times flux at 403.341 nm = 1.97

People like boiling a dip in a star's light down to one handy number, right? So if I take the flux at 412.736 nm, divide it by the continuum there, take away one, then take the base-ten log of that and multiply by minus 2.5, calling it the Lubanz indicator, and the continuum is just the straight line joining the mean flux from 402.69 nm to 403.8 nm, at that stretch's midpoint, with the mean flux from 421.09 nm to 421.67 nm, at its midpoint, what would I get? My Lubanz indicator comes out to 3.7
